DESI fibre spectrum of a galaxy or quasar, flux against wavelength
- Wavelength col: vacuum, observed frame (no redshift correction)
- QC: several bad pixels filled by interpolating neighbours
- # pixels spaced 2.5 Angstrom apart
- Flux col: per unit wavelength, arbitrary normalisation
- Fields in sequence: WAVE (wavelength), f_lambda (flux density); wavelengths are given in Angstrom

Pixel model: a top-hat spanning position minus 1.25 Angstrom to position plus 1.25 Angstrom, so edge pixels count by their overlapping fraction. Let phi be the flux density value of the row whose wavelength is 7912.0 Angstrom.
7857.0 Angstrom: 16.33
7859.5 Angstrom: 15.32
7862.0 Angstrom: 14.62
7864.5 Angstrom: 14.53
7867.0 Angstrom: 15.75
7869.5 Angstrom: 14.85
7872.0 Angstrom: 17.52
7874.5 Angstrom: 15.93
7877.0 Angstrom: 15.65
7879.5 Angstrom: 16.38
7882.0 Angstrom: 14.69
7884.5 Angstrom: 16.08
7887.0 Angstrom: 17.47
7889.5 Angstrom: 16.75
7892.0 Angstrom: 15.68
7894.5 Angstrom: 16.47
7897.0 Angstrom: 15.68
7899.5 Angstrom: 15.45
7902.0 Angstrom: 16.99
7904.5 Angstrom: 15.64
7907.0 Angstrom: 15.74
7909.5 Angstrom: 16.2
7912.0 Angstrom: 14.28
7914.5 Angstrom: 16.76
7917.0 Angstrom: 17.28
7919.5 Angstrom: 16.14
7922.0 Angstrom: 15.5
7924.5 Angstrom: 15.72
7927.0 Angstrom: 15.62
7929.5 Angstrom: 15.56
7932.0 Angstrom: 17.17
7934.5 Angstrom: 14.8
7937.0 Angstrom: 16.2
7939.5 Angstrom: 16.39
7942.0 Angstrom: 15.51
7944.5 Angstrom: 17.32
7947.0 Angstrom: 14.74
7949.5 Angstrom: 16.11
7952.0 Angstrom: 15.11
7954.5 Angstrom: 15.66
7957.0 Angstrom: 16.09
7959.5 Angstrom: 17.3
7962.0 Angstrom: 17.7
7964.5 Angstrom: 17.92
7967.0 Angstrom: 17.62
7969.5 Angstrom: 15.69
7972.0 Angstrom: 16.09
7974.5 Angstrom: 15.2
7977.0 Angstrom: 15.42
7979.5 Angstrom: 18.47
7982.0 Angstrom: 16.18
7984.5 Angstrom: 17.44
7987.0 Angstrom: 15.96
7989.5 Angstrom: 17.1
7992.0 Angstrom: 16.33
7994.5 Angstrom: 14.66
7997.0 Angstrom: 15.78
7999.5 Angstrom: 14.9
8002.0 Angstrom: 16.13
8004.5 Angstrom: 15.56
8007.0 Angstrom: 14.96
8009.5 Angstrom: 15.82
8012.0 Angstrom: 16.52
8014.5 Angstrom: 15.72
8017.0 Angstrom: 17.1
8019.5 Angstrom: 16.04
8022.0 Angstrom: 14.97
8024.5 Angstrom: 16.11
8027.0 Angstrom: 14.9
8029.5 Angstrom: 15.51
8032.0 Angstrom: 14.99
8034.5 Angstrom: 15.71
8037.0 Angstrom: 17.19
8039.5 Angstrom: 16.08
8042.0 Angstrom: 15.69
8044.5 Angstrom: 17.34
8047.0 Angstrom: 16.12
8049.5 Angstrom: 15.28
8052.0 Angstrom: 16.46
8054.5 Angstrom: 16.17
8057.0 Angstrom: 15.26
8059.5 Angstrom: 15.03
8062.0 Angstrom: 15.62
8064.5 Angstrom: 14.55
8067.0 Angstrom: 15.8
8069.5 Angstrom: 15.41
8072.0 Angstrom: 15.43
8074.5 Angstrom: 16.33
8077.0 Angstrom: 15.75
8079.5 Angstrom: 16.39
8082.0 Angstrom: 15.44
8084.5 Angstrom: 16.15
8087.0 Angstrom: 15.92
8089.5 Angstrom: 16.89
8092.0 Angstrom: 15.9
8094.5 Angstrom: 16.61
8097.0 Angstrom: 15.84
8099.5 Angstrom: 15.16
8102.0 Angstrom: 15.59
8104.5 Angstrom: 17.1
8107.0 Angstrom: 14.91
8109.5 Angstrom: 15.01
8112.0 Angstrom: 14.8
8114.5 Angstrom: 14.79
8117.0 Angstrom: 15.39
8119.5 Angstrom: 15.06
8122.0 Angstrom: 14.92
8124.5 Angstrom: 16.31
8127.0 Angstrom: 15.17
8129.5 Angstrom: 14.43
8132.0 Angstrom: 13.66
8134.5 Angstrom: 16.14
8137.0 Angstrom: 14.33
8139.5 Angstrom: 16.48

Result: 14.28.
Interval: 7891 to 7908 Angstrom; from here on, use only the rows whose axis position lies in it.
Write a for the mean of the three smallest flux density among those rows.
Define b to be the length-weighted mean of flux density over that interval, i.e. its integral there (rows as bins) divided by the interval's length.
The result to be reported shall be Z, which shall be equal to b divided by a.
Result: 1.02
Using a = 15.6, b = 16.0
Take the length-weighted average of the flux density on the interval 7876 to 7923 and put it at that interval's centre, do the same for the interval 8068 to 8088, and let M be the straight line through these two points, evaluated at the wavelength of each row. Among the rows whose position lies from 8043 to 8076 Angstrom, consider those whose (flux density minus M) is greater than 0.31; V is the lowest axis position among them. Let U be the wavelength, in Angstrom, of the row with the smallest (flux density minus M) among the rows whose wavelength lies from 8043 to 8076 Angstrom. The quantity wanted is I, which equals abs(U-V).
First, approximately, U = 8064.5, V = 8044.5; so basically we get 20.0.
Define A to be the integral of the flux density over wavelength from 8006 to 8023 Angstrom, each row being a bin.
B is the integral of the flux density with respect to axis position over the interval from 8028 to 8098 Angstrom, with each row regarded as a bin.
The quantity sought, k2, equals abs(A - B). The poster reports 842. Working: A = 270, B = 1112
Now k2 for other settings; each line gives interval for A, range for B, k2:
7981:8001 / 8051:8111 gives 626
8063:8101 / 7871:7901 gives 117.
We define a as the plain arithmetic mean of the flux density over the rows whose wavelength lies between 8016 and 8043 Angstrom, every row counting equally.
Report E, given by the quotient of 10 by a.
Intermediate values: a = 15.84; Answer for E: 0.631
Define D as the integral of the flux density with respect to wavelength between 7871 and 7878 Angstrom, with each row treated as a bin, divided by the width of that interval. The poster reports 16.4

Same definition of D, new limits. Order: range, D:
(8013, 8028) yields 15.8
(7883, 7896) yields 16.4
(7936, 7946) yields 16.3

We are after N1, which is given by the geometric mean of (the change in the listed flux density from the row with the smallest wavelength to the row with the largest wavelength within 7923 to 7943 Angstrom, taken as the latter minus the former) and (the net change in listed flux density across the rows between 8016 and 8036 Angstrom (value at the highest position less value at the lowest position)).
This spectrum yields 0.5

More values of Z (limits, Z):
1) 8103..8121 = 1.03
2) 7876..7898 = 1.05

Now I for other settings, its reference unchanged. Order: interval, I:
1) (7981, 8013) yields 10.0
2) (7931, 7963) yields 15.0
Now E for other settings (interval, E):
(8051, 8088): 0.636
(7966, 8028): 0.624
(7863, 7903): 0.625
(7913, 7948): 0.623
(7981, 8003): 0.623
